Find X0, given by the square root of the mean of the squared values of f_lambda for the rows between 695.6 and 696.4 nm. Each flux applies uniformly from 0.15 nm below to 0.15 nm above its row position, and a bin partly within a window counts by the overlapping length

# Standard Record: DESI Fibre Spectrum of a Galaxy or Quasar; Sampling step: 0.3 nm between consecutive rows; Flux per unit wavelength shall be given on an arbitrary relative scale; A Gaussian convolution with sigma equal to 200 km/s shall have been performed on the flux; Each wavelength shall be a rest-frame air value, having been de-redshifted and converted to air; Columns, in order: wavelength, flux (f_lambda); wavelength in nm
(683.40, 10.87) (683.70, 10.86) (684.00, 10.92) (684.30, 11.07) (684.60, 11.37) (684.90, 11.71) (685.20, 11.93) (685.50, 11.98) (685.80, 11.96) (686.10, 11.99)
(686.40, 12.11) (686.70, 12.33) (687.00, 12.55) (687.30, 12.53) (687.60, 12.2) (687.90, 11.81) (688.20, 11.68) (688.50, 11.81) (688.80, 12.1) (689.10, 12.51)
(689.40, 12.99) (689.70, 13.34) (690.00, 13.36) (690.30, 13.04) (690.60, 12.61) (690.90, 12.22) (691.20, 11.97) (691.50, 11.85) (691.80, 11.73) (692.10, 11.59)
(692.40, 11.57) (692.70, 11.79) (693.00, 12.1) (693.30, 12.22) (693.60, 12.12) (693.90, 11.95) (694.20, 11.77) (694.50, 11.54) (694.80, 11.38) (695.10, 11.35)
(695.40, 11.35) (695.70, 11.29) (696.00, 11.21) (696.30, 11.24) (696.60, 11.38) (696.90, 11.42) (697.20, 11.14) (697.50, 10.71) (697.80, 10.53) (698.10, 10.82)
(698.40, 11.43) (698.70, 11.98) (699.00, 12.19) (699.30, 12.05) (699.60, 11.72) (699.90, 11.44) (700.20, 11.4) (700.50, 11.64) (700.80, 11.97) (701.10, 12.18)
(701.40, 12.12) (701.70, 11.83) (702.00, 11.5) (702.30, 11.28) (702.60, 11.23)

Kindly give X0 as 11.2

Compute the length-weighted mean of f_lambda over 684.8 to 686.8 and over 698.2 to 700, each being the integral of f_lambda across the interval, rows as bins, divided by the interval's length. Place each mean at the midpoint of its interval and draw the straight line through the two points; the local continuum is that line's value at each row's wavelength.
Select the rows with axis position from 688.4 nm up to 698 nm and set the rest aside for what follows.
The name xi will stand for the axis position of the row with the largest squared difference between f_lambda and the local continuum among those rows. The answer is 690.00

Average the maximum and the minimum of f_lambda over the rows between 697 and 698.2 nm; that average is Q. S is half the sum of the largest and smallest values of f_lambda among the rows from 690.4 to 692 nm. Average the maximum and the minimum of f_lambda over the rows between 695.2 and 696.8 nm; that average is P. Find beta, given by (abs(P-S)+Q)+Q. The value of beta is 22.5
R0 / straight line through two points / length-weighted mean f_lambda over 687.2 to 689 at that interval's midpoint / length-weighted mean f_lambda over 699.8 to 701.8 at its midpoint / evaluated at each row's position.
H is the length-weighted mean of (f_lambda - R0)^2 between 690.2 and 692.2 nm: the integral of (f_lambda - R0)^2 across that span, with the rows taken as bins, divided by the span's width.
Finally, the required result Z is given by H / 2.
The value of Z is 0.12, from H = 0.23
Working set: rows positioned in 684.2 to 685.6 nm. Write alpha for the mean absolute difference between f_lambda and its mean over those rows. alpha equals 0.31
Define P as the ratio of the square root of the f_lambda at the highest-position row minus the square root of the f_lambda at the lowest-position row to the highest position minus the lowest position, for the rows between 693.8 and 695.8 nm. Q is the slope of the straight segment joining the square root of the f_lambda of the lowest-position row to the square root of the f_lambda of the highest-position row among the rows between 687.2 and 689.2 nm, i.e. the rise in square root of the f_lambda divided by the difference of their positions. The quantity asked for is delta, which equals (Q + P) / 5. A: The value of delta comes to -0.01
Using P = -0.05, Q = 0.00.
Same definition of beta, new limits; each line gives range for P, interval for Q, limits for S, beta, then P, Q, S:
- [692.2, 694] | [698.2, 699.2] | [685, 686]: 23.7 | 11.9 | 11.8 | 12.0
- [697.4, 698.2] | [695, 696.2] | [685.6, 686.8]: 24.0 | 10.7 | 11.3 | 12.1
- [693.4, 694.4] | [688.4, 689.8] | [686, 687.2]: 25.5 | 11.9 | 12.6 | 12.3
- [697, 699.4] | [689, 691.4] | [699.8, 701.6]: 25.8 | 11.4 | 12.7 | 11.8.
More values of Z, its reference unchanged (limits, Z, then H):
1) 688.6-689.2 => 0.06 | 0.11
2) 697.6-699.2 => 0.32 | 0.63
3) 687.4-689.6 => 0.12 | 0.25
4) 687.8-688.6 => 0.04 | 0.07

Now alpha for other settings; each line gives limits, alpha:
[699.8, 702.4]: 0.28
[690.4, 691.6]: 0.25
